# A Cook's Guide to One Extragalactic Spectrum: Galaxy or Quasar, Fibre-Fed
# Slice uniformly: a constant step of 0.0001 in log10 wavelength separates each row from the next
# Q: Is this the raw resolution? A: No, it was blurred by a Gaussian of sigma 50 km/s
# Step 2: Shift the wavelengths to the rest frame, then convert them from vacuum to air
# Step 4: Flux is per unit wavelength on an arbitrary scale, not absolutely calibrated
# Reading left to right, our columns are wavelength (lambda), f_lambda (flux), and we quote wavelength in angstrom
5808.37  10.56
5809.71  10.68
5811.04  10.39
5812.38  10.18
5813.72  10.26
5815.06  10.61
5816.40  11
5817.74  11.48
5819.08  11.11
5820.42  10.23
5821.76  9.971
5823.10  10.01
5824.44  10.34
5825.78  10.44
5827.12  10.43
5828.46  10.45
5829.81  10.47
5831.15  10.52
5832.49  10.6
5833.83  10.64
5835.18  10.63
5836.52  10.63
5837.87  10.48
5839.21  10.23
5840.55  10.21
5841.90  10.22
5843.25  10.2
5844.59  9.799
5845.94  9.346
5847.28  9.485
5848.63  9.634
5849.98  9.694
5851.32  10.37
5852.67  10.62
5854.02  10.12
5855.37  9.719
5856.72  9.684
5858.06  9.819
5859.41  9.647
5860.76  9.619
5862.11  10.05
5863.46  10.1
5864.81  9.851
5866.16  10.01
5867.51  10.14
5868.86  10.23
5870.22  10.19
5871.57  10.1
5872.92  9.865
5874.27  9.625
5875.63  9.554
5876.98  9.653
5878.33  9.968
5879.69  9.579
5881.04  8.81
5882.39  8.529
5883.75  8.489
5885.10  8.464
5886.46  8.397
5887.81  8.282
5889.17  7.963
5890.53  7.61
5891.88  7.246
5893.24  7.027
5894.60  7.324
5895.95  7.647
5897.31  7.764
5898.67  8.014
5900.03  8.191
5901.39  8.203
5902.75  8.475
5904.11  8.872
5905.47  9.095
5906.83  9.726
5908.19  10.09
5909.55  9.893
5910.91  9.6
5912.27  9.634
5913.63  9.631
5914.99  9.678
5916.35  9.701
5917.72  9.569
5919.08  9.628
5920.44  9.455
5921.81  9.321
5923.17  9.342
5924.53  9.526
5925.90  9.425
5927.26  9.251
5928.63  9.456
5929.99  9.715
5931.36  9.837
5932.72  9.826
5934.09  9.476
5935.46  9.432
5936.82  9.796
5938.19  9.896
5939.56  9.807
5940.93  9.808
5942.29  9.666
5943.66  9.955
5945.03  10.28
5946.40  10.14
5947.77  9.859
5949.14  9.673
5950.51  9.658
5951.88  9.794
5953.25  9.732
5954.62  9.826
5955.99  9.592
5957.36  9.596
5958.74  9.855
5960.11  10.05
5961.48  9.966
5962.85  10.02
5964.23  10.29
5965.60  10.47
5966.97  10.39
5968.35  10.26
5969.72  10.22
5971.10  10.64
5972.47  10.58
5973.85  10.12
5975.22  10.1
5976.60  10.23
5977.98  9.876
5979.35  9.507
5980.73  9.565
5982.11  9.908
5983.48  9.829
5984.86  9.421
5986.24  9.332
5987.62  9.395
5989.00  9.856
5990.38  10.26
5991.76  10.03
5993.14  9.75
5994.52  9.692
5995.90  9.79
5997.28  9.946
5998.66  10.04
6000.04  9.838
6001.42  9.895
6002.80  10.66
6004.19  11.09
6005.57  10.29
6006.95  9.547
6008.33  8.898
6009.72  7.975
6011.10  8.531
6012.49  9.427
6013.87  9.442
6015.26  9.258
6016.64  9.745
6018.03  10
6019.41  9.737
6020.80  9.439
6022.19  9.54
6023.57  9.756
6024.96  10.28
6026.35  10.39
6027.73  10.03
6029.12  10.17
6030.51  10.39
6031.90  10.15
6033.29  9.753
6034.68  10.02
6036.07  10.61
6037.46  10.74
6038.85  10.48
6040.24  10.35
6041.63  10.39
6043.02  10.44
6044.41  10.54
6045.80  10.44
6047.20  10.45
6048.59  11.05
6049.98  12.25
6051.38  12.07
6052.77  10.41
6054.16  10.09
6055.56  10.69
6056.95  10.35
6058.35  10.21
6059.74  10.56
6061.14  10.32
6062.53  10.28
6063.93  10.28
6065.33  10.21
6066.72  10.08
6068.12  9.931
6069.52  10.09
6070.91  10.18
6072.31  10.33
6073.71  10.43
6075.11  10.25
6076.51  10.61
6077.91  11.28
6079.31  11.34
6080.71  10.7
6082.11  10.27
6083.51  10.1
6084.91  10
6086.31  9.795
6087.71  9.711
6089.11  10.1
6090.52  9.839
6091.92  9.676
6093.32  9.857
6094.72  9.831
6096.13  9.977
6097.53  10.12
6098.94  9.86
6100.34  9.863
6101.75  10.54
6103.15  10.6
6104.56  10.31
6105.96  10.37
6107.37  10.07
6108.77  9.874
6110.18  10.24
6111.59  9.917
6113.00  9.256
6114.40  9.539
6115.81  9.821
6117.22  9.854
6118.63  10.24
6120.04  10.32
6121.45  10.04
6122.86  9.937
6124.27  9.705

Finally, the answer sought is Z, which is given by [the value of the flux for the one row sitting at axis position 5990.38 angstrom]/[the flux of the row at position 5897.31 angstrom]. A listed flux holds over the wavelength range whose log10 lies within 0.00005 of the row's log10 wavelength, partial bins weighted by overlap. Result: 1.32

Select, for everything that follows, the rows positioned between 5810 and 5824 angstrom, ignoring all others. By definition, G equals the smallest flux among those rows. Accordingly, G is 9.971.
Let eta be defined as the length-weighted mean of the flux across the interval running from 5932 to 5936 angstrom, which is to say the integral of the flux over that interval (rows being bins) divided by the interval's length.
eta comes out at 9.58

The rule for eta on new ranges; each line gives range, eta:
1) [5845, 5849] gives 9.49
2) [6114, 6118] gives 9.75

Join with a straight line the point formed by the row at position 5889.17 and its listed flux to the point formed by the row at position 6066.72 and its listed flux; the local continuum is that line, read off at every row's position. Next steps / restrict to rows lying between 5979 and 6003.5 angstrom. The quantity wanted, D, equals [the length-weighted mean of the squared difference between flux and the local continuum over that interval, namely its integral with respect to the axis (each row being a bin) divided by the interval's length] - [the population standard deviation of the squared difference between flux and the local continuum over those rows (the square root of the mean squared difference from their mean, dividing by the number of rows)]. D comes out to 0.1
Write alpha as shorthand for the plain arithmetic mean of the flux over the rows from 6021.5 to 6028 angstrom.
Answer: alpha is 10.0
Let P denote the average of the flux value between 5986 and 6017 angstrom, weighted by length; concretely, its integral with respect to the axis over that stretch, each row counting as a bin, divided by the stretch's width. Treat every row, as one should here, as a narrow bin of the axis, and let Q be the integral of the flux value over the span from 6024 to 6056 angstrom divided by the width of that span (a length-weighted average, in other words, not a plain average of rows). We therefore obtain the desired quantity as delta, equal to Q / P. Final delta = 1.09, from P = 9.7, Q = 10.5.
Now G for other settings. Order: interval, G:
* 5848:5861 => 9.619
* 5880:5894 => 7.027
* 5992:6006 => 9.692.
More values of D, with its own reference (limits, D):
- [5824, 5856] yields 5.8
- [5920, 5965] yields 0.9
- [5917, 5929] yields 0.9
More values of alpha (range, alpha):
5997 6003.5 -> 10.1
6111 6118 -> 9.7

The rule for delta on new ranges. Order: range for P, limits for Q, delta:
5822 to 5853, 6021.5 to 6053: 1.02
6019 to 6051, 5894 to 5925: 0.88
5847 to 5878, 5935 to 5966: 1.00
